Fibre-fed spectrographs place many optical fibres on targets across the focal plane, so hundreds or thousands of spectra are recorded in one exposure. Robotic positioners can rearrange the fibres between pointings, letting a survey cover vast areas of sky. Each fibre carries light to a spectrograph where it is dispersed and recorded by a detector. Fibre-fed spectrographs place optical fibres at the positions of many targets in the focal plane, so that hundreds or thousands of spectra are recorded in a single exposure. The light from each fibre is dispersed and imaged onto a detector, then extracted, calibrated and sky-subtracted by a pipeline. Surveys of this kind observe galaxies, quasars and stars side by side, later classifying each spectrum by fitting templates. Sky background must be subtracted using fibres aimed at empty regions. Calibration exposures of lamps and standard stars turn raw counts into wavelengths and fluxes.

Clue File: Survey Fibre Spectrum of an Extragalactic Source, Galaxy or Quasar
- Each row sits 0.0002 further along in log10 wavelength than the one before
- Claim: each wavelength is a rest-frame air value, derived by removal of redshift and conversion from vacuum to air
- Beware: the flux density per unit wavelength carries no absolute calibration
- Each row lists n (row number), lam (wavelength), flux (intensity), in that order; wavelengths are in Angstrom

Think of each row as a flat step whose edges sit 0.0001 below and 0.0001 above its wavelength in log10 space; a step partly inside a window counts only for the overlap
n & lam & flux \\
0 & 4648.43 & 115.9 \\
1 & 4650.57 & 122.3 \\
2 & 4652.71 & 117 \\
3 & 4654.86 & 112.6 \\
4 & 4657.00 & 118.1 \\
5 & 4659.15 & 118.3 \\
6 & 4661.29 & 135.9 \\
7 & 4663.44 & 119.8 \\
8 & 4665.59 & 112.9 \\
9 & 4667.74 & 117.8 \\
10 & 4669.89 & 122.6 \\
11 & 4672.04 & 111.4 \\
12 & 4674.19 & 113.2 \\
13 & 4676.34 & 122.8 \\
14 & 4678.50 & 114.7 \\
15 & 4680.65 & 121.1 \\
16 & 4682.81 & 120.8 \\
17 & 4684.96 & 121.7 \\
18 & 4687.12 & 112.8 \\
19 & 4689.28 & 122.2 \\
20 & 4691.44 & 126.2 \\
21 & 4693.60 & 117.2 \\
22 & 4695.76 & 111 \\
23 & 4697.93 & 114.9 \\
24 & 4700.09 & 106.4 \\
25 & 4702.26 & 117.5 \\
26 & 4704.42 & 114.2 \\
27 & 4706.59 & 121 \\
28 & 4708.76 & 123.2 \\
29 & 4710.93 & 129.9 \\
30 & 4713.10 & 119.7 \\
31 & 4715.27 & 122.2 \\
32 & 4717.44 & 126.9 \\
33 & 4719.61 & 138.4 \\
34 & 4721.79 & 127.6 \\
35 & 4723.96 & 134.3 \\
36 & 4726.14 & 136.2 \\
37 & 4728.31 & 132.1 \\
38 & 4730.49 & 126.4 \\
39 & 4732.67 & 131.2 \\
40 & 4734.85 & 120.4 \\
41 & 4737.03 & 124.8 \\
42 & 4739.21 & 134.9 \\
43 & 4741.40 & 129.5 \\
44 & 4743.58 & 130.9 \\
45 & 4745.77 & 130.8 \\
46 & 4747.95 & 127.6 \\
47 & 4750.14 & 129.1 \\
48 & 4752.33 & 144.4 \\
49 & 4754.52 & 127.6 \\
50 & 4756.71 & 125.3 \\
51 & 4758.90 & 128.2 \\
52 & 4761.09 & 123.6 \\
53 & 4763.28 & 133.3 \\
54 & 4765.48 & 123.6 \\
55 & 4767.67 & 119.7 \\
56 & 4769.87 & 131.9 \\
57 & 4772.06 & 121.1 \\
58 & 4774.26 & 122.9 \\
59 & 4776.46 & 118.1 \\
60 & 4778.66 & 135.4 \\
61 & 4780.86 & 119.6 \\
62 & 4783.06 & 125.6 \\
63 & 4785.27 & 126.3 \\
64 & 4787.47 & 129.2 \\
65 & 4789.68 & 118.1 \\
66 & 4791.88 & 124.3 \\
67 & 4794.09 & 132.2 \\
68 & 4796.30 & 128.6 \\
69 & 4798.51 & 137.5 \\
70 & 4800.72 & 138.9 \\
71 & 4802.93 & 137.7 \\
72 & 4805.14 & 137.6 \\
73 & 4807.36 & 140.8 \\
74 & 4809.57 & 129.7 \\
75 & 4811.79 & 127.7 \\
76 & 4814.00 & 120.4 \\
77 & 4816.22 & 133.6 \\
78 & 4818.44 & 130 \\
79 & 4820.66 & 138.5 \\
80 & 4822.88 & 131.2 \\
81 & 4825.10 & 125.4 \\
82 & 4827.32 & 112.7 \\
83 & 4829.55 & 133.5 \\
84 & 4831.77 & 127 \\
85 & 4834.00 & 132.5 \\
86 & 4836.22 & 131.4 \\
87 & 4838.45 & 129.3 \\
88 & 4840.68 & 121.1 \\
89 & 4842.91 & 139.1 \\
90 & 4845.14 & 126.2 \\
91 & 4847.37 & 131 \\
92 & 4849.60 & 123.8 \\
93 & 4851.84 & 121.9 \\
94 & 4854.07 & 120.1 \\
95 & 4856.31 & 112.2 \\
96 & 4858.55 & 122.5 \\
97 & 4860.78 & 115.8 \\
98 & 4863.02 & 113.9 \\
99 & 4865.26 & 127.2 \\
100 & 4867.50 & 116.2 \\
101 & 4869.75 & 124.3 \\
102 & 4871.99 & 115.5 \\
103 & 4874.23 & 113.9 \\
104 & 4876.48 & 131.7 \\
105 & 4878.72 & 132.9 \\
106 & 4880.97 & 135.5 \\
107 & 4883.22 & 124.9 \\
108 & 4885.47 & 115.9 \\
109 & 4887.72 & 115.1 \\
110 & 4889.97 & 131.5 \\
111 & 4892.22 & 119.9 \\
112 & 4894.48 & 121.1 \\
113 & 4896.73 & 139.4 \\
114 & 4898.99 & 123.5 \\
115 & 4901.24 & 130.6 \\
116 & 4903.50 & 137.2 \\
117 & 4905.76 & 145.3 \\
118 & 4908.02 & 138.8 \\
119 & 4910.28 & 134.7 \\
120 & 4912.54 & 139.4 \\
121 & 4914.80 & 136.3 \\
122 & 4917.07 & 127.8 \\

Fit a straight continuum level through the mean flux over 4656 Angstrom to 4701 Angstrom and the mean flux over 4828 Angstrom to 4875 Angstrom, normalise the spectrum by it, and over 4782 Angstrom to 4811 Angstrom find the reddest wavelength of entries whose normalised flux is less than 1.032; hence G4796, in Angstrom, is 4791.88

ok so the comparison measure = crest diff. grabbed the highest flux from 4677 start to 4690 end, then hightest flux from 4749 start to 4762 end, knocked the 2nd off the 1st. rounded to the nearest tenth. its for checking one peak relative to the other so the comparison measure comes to -22.2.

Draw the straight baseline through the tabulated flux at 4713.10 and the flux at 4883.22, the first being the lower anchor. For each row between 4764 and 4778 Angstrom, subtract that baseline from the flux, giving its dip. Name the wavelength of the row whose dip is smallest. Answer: 4776.46 Angstrom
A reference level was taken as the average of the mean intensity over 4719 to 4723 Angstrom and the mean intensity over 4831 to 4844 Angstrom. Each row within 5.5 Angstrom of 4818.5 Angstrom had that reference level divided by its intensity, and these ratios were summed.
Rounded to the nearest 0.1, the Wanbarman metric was 5.0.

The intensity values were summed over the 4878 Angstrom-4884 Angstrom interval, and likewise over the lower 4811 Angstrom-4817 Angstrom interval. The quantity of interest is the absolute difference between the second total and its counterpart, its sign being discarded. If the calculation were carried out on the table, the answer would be 12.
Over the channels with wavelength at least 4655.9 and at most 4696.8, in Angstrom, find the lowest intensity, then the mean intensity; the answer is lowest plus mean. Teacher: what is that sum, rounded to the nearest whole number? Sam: 230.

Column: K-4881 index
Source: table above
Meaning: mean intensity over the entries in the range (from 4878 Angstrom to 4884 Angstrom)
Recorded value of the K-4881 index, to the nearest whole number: 131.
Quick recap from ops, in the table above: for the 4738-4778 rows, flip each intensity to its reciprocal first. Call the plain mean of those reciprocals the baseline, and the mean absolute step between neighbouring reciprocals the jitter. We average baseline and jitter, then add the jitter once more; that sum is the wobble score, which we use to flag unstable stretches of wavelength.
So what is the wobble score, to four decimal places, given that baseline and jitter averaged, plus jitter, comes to 0.0045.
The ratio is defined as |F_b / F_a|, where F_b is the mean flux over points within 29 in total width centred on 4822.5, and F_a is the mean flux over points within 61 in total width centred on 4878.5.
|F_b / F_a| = 1.03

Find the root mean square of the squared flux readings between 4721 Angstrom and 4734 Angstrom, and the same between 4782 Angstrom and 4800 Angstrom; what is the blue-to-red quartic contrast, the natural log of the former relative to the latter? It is 0.05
